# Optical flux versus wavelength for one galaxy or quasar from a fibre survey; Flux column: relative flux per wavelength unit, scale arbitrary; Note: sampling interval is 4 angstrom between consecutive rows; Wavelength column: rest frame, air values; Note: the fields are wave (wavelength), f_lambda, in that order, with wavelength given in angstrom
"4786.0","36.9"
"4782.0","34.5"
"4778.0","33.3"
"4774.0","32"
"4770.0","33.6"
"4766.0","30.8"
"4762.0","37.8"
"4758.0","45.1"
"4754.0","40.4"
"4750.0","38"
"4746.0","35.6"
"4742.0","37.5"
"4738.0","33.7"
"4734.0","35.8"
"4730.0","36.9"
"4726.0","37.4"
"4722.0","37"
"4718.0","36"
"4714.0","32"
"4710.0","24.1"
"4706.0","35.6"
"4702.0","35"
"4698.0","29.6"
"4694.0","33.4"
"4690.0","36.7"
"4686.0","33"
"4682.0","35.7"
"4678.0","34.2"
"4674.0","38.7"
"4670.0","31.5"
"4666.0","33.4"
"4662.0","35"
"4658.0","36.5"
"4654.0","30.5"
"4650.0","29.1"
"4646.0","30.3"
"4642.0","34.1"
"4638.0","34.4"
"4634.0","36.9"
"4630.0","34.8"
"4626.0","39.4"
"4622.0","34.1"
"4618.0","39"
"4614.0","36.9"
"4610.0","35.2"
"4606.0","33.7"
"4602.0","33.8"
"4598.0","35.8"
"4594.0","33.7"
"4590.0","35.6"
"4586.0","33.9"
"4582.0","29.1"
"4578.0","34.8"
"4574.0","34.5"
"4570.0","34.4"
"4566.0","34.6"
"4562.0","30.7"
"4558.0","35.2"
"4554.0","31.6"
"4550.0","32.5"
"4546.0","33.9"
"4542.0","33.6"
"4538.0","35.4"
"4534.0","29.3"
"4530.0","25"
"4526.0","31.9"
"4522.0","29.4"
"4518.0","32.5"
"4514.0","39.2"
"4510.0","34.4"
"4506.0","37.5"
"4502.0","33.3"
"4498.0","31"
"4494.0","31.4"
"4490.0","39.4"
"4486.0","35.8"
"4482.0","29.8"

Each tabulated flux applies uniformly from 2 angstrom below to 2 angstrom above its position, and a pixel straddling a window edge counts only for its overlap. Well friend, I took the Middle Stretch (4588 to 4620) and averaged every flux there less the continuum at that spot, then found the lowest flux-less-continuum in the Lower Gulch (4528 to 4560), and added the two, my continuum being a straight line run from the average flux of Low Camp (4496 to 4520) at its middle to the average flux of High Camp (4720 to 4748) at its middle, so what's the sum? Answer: -10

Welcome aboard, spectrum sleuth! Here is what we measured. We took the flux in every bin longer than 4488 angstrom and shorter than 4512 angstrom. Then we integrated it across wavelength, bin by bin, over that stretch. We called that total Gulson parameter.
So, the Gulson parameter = 828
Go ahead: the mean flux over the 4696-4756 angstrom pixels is 35.0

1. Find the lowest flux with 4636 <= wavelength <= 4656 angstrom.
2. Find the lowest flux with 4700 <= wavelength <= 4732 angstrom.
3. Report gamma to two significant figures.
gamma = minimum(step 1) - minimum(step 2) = 5.0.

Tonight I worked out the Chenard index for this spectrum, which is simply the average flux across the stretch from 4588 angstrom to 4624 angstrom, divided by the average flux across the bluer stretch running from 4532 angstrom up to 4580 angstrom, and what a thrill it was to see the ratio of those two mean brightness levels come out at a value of 1.06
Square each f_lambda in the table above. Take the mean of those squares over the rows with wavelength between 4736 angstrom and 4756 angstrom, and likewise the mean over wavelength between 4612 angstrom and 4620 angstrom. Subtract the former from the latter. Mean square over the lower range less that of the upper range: 64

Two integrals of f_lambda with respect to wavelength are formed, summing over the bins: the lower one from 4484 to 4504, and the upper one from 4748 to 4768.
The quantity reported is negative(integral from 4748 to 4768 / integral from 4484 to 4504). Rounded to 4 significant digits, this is -1.124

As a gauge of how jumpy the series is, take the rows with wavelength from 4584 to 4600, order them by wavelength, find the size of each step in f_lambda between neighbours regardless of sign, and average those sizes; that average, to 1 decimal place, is 1.9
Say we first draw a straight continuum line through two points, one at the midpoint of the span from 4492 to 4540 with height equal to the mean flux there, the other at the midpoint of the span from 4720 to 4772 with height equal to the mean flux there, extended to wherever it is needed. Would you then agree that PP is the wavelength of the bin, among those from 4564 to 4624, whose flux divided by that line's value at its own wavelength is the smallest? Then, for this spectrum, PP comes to 4582.0 angstrom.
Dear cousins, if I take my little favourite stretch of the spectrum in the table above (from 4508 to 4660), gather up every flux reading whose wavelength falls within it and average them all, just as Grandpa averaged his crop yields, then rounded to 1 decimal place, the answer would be 33.7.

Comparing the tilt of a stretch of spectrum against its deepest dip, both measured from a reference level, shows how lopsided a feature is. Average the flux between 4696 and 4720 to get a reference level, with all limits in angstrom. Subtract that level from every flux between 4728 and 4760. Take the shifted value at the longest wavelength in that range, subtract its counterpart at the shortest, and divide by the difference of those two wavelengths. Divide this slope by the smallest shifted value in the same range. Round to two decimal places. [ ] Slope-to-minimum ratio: 0.18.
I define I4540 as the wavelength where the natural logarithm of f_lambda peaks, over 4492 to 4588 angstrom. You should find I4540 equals 4514.0 angstrom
